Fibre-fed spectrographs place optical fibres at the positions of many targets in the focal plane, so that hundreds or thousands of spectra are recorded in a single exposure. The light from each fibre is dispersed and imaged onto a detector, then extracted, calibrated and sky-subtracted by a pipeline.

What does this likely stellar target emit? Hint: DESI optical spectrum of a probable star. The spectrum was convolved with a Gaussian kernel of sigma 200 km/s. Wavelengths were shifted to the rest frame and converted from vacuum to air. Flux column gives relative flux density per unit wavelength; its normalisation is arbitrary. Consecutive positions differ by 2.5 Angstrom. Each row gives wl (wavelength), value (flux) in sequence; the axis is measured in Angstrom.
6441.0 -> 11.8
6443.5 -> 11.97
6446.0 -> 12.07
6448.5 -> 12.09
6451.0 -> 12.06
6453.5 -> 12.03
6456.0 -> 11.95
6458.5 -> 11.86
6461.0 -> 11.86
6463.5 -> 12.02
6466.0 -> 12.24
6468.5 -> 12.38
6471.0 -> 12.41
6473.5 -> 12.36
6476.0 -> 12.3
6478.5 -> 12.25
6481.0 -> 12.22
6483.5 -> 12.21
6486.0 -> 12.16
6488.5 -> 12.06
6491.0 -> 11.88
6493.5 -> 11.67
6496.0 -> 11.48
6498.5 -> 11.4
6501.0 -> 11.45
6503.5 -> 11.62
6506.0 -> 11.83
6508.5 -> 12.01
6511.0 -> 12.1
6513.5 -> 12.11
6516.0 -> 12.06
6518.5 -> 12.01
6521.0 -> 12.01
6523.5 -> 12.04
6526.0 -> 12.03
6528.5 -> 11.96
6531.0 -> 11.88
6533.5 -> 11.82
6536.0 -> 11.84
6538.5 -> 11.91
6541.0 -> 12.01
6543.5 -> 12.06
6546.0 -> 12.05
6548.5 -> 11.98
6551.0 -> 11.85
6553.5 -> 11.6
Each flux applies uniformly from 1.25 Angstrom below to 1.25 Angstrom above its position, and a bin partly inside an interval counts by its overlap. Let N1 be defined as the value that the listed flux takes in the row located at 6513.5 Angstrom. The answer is 12.11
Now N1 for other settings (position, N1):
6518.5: 12.01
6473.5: 12.36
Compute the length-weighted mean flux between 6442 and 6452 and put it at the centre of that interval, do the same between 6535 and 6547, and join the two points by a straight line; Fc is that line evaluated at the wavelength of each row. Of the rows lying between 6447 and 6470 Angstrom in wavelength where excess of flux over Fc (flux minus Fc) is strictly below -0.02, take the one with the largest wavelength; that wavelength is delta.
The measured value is 6461.0 Angstrom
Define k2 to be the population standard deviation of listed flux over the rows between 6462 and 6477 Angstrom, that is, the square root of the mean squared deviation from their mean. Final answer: 0.13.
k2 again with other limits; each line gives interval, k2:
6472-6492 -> 0.14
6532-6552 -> 0.09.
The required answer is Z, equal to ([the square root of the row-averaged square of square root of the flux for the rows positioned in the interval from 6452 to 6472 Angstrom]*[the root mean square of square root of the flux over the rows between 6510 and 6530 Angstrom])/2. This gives 6.03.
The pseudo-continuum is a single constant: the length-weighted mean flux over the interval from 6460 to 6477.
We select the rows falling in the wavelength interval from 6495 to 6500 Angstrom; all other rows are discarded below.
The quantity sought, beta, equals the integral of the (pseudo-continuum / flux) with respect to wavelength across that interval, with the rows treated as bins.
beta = 5.35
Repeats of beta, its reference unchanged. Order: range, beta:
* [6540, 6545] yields 5.08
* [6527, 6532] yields 5.13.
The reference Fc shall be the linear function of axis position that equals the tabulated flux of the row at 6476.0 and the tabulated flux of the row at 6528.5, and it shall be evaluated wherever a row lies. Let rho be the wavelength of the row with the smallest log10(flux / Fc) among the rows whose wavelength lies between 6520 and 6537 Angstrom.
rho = 6533.5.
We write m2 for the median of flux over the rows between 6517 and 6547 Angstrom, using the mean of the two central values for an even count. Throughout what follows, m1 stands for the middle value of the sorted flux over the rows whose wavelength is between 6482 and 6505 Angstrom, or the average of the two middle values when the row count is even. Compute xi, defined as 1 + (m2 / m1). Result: 2.03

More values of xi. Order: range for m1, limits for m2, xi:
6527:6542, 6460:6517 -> 2.01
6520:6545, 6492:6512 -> 1.97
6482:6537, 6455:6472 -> 2.00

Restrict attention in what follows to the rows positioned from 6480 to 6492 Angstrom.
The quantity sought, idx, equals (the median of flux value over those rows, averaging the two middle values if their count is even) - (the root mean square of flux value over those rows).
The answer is 0.053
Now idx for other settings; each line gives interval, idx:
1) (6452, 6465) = 0.006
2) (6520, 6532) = 0.026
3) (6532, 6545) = -0.018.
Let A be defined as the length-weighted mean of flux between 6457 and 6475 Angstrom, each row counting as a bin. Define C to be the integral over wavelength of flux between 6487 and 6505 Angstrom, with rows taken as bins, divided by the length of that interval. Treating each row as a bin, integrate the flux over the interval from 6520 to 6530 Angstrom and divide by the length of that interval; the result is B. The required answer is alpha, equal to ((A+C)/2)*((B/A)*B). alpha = 141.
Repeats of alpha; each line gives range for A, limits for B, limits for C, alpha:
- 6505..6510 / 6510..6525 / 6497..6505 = 143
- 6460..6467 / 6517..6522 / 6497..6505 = 141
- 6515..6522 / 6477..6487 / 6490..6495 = 147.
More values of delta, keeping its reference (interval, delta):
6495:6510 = 6506.0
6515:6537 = 6536.0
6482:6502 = 6501.0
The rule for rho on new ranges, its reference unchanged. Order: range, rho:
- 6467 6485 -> 6481.0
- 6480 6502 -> 6498.5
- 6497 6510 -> 6498.5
